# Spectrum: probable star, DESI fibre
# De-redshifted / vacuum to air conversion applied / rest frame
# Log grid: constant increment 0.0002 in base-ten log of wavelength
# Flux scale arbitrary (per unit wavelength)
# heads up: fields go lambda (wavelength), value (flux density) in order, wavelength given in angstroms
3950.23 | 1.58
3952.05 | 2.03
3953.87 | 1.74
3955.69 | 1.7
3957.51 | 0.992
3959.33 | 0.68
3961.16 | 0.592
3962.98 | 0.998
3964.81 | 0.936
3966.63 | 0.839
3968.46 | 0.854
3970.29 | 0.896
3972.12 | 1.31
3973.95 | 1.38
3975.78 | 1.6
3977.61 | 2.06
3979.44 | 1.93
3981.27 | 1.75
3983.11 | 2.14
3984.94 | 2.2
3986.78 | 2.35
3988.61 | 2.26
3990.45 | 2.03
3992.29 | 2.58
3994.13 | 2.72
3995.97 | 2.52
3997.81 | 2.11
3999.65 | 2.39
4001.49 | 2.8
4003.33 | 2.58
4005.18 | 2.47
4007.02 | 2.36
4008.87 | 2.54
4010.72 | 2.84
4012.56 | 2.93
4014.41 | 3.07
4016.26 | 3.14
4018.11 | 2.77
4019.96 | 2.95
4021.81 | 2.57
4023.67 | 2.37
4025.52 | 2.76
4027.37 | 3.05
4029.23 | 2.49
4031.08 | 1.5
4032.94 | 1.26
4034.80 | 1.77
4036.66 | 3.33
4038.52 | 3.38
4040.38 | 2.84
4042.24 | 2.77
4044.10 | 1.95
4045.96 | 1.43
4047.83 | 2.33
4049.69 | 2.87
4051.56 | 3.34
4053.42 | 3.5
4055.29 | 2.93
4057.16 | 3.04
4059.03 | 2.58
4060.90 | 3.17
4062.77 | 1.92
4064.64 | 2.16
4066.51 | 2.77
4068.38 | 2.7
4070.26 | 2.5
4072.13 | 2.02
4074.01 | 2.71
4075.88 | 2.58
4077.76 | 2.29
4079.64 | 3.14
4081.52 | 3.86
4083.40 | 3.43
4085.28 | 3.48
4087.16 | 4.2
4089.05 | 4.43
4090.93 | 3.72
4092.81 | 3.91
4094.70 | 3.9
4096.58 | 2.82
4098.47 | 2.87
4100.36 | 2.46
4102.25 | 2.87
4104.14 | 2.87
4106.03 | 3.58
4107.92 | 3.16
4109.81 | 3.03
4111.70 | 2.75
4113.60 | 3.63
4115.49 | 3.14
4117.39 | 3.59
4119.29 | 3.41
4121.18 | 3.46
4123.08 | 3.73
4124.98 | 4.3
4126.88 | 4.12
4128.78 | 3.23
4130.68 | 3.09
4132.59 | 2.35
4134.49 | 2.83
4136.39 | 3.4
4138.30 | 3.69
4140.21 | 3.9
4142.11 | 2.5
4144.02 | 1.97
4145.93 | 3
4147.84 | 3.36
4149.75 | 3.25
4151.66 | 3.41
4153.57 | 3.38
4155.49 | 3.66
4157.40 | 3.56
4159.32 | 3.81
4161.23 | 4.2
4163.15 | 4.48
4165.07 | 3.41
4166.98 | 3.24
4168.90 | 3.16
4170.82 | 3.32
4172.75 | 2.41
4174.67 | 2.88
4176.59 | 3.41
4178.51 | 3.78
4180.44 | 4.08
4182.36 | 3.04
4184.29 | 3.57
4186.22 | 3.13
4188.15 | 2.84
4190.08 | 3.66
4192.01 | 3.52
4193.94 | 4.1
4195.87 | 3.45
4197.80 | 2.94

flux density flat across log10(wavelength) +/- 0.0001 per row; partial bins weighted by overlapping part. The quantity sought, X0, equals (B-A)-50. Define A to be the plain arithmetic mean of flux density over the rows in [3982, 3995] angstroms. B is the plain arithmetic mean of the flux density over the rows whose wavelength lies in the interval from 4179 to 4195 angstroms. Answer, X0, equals -48.8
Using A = 2.33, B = 3.5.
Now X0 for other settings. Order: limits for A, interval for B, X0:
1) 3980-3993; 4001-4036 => -49.6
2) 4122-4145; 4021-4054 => -50.7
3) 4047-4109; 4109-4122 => -49.7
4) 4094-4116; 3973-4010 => -50.9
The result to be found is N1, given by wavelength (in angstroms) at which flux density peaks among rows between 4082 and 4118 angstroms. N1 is 4089.05 angstroms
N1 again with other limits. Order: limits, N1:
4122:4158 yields 4124.98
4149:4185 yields 4163.15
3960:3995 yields 3994.13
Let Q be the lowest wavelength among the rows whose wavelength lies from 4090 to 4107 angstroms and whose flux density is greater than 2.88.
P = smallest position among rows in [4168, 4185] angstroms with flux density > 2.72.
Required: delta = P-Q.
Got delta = 78.0 angstroms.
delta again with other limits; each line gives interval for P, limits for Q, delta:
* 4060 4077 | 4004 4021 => 48.3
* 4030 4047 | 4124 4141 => -88.3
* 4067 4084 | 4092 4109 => -13.2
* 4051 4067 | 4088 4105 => -37.5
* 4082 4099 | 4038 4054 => 44.9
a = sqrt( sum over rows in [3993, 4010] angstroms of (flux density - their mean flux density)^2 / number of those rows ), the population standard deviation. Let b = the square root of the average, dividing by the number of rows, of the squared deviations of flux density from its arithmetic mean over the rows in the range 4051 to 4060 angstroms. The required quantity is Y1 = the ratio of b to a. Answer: 1.7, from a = 0.19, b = 0.32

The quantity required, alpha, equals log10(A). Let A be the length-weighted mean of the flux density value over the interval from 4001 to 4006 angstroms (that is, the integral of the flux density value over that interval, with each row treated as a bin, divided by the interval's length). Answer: 0.42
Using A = 2.60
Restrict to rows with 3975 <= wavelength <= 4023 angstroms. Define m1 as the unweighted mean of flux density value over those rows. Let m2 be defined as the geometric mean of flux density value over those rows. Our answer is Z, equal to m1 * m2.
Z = 5.9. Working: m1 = 2.4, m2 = 2.42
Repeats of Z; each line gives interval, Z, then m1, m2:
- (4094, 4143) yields 10.5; 3.3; 3.22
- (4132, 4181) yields 10.9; 3.3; 3.27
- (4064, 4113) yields 9.3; 3.1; 3.02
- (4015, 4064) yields 6.6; 2.6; 2.53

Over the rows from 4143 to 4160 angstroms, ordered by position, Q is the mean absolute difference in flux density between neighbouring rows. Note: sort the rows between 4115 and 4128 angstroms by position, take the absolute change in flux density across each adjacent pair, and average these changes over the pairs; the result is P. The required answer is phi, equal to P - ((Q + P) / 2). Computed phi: 0.00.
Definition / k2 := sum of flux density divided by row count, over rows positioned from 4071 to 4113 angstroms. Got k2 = 3.19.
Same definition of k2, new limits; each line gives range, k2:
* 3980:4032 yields 2.51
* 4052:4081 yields 2.67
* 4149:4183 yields 3.47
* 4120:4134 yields 3.47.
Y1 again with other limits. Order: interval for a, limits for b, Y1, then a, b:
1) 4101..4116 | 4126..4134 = 2.1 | 0.30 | 0.63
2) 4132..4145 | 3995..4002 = 0.4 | 0.68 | 0.25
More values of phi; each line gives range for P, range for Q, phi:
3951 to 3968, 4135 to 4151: -0.16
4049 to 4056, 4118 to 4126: 0.05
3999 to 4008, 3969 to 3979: -0.04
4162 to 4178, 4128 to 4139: 0.02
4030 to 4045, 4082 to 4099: 0.08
